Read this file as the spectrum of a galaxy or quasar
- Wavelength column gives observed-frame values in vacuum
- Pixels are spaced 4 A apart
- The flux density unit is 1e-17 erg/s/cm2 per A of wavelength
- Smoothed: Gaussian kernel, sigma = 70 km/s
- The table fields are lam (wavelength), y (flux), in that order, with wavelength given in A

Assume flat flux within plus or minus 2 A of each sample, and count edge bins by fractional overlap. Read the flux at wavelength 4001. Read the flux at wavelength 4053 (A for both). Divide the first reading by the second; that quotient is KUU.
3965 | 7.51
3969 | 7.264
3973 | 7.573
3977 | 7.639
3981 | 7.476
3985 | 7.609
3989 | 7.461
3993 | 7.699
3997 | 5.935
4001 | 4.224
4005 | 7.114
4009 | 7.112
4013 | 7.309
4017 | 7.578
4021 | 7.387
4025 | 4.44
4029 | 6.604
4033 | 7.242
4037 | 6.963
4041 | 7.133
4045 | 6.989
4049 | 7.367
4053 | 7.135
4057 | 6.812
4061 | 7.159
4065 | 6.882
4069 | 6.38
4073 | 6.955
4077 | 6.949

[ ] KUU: 0.59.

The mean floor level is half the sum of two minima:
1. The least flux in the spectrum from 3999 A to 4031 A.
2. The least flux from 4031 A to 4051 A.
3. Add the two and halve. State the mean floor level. 5.59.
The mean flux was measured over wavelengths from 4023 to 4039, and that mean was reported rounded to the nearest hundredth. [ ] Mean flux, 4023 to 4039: 6.31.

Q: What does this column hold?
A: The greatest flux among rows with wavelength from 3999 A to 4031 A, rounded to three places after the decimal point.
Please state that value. 7.578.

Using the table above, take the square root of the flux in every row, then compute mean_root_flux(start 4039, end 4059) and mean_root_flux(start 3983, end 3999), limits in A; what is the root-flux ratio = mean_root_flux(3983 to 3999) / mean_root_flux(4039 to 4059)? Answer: 1.00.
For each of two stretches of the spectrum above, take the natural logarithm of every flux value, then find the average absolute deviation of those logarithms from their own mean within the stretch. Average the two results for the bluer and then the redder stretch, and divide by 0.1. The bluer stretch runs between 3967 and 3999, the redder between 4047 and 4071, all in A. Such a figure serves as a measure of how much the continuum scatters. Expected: 0.46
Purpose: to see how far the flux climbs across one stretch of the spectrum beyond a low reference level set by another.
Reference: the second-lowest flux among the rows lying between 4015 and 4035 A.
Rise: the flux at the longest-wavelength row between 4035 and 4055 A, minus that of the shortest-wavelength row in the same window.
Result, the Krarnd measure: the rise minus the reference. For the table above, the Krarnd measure -6.4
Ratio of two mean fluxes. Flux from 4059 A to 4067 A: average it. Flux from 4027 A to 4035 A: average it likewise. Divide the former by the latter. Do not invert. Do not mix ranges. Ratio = 1.01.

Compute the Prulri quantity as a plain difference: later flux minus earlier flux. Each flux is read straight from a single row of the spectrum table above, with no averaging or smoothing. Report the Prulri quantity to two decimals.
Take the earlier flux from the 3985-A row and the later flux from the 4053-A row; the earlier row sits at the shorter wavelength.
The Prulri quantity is -0.47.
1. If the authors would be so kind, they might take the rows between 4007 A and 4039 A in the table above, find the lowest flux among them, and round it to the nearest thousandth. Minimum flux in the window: 4.440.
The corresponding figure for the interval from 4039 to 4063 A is 6.812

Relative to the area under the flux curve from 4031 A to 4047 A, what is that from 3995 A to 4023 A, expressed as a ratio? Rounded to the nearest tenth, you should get 1.6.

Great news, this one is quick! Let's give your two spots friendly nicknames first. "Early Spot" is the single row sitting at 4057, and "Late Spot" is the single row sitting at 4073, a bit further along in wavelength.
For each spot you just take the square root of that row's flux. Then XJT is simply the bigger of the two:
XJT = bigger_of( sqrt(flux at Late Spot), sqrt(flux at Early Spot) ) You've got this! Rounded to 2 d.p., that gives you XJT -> 2.64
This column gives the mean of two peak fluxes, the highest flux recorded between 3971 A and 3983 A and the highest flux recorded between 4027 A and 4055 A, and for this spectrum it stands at 7.50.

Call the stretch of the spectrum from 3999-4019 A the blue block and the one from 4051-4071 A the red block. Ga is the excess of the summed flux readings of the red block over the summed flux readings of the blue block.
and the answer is 1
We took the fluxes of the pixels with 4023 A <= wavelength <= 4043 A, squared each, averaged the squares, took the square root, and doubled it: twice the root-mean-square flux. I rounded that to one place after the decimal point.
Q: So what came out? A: 13.1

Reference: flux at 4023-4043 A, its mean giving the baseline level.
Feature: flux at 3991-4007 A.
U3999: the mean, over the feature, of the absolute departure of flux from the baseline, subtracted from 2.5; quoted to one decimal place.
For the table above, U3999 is 1.3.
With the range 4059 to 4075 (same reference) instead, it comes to 2.1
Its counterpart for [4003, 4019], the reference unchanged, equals 1.7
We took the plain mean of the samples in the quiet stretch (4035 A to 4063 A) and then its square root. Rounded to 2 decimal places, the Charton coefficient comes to 2.66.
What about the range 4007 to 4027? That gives 2.60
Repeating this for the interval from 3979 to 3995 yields 2.75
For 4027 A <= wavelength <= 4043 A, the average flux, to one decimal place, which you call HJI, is 7.0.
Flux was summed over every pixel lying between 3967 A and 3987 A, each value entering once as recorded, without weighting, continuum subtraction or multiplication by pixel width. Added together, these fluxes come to 37.6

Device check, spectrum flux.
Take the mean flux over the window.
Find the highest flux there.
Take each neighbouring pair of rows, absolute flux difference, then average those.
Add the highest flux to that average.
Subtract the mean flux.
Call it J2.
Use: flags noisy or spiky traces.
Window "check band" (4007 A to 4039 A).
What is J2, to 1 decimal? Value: 1.7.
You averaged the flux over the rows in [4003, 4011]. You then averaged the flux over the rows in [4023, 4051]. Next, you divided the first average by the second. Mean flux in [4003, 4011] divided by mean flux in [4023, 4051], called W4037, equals 1.07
